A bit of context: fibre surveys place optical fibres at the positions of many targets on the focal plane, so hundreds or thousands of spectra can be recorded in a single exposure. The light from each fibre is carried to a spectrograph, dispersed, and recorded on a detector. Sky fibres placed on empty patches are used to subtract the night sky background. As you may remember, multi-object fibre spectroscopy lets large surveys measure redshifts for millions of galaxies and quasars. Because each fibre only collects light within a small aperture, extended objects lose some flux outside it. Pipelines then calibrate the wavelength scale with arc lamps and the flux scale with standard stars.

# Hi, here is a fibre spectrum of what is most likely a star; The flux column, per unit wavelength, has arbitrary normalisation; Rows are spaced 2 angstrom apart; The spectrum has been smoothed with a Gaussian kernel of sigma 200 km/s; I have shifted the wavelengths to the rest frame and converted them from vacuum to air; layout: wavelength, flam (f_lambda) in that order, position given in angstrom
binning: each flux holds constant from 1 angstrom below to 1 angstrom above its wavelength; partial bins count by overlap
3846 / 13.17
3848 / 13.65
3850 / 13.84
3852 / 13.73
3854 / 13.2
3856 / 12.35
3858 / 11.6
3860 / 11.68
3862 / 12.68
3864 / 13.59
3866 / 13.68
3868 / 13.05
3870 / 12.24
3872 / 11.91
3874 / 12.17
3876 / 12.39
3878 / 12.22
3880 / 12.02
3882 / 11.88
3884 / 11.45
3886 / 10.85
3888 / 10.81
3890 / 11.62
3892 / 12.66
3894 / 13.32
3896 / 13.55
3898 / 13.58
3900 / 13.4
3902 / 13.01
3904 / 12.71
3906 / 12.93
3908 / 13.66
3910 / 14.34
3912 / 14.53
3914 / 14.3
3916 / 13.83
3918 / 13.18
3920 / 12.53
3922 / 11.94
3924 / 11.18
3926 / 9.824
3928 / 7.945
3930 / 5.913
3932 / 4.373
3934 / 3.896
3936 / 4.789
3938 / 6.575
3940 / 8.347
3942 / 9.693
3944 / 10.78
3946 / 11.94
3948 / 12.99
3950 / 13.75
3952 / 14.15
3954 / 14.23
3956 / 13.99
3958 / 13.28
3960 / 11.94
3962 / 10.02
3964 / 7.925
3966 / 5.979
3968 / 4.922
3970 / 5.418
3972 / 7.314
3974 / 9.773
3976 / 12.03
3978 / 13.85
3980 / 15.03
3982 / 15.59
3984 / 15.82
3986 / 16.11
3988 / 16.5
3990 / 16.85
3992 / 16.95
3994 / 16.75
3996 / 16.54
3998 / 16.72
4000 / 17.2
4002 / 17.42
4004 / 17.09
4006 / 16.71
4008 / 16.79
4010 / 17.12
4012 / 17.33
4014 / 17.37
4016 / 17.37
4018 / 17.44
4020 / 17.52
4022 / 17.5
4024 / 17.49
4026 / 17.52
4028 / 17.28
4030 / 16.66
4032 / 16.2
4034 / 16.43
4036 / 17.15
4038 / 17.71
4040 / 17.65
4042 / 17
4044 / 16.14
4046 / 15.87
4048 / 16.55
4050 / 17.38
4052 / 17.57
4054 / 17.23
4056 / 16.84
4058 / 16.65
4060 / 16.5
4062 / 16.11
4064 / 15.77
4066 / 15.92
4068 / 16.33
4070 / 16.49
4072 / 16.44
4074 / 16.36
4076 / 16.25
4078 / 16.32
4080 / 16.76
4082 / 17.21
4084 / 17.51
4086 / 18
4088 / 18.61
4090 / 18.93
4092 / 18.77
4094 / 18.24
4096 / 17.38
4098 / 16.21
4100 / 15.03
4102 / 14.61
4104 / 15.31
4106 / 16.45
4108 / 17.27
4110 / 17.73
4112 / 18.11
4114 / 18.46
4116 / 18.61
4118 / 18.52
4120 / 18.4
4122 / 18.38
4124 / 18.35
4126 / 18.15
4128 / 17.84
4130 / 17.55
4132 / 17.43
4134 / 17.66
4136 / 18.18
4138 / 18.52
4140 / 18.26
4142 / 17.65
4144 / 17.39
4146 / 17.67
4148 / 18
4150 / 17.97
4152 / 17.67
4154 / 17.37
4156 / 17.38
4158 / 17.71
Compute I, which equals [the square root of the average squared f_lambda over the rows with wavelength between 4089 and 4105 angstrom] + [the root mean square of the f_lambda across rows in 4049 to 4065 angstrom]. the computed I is 33.7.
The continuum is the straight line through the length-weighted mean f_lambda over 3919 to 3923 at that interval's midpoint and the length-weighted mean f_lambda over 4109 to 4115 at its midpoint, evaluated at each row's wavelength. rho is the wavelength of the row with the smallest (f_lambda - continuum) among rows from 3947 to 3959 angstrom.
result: 3958 angstrom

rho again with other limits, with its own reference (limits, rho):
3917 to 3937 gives 3934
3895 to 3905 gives 3904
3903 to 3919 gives 3904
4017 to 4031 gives 4030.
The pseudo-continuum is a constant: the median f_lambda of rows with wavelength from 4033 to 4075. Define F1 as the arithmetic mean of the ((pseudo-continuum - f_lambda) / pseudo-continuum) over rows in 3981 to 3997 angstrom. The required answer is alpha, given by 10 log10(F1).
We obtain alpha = -21.7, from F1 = 0.01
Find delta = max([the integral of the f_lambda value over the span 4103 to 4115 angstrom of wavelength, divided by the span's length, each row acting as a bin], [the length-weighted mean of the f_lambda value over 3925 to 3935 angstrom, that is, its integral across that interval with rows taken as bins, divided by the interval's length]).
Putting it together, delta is 17.2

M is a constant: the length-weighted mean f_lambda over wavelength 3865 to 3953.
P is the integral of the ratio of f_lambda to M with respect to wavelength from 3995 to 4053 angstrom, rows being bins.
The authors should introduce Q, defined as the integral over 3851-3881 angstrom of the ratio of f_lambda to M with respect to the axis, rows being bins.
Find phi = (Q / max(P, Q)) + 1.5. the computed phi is 1.9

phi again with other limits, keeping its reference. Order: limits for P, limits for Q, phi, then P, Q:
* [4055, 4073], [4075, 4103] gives 2.5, 26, 42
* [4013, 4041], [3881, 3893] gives 1.8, 42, 12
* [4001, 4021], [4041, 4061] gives 2.5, 30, 29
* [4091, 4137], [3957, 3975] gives 1.7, 70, 13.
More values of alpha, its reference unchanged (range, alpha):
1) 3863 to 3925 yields -6.4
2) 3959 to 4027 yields -9.2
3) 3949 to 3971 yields -4.4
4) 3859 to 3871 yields -6.5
